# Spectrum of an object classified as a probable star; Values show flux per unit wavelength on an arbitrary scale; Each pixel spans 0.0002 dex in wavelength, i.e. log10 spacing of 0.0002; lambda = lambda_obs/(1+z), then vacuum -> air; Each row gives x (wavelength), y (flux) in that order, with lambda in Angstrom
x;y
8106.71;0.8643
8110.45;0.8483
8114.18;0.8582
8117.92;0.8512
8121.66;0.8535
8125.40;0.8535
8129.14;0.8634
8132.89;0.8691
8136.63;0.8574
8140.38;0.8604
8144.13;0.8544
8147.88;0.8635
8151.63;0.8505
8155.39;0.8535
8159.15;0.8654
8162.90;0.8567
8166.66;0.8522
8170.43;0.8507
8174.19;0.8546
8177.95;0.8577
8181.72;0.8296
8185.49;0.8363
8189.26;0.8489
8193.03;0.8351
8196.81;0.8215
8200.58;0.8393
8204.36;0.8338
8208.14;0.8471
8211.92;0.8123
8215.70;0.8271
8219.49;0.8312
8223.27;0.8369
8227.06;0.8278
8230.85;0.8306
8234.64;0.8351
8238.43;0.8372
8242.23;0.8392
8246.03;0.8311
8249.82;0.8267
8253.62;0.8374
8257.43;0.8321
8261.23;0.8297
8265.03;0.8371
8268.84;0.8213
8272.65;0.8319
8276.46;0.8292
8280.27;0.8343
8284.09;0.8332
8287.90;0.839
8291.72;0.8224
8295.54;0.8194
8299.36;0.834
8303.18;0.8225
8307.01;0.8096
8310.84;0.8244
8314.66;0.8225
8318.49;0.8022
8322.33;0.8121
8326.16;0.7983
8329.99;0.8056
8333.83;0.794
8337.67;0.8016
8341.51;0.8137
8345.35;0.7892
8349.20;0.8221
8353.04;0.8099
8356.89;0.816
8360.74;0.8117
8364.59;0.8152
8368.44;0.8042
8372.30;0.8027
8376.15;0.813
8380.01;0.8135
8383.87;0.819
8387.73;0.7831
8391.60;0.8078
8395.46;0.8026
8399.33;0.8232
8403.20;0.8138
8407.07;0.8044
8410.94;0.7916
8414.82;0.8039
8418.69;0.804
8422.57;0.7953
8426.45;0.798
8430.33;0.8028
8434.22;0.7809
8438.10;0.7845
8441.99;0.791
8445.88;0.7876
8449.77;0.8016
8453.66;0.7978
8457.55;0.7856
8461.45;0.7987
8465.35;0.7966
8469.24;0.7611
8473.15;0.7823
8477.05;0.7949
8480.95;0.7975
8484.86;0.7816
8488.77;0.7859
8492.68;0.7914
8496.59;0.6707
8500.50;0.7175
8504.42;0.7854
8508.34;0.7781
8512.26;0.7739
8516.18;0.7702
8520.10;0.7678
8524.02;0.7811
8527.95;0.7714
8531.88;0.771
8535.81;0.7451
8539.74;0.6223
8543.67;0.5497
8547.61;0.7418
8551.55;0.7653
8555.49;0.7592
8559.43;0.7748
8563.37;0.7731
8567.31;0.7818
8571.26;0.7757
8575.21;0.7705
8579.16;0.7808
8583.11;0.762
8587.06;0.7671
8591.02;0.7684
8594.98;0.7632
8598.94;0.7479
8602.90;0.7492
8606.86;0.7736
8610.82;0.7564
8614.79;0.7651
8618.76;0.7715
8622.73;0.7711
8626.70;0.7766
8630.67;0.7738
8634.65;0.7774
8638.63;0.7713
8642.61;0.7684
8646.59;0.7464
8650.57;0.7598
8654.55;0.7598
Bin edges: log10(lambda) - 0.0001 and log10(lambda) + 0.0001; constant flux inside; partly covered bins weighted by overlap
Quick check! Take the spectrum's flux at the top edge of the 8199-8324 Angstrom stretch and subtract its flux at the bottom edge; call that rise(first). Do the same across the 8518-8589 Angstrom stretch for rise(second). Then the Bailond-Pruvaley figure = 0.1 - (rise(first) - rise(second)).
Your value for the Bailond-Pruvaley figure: 0.13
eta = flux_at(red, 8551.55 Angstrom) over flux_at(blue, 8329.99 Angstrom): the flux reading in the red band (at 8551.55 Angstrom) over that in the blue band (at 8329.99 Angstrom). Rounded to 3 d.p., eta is 0.950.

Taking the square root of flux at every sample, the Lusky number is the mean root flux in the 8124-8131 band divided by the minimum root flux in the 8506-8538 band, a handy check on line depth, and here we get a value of 1.07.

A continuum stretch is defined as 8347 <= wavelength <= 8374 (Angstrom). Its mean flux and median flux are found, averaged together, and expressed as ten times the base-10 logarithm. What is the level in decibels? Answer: -0.91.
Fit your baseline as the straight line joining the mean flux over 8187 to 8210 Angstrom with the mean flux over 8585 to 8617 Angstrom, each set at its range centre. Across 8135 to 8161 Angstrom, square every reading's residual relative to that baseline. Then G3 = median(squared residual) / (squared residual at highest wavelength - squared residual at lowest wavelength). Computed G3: 0.19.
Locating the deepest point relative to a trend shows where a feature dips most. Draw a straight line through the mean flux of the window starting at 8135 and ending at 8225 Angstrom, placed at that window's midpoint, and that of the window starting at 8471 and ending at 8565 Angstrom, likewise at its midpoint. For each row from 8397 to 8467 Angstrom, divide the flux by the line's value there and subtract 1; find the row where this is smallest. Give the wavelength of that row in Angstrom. 8434.22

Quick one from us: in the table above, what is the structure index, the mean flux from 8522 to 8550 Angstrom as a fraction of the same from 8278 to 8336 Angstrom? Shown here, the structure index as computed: 0.87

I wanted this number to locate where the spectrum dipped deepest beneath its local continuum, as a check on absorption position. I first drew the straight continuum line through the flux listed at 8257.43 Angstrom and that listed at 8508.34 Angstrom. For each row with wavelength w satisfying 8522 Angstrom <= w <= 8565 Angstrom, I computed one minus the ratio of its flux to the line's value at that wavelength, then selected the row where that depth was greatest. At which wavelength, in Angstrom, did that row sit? 8543.67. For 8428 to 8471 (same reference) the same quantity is 8469.24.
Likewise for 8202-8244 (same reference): 8211.92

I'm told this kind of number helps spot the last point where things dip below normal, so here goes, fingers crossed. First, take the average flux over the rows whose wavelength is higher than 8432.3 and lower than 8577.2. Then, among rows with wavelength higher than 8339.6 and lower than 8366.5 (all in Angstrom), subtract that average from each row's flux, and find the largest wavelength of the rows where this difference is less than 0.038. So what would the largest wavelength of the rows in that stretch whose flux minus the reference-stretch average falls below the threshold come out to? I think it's 8345.35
